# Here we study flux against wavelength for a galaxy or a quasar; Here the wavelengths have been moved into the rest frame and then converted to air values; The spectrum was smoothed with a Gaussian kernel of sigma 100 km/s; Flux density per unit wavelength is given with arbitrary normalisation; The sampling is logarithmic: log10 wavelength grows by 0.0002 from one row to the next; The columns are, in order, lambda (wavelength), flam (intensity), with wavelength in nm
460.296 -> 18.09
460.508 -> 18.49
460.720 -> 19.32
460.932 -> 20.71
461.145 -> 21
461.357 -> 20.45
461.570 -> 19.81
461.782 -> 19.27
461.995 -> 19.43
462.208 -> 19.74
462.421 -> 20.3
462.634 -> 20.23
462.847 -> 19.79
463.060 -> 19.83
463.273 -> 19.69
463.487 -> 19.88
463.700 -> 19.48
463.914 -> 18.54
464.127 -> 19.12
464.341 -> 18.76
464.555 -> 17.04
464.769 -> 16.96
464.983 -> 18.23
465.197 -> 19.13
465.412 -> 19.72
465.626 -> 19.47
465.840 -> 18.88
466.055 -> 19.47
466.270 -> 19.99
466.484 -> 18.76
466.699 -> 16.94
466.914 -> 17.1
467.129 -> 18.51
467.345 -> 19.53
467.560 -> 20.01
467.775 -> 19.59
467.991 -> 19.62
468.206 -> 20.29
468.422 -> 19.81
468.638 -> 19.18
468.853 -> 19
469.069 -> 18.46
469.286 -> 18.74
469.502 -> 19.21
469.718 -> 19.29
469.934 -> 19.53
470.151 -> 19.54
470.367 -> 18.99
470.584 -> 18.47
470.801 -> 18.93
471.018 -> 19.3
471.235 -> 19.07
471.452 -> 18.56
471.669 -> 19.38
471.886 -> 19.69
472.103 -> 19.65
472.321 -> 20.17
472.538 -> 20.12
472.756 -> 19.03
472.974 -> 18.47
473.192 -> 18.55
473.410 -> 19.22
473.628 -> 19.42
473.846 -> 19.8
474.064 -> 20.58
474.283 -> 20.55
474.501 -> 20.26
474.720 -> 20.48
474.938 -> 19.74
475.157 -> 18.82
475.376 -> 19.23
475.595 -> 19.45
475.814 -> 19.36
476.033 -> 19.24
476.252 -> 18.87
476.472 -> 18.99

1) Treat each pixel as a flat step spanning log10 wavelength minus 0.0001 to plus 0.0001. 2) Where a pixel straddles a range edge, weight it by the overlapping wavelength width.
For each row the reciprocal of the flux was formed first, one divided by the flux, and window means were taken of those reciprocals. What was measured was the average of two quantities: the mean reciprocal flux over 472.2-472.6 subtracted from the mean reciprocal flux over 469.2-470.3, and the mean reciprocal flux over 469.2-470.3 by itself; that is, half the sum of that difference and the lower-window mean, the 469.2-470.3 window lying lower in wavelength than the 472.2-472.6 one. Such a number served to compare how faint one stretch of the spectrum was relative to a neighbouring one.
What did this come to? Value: 0.0271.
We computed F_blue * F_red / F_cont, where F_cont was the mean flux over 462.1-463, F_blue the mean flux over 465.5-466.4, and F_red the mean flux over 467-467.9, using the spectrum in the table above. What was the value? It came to 19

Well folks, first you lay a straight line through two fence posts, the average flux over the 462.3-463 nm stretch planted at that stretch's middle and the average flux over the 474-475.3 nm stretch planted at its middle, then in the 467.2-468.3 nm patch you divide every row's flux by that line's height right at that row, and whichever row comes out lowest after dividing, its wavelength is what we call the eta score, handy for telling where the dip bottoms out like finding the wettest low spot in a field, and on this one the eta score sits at 467.345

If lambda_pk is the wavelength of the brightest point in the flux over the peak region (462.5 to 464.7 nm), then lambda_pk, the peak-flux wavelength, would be 462.634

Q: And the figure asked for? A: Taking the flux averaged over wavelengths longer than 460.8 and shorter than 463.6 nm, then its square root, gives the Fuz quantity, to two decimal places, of 4.47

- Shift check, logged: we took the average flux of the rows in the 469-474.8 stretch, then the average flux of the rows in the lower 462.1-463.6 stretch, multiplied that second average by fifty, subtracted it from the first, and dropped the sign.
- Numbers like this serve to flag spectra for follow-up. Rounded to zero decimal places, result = 977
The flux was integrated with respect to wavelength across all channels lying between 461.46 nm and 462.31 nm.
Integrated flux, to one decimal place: 16.6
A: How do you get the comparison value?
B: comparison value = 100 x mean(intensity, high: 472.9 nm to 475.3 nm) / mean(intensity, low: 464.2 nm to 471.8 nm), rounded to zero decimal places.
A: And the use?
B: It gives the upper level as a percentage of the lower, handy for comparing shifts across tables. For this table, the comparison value 104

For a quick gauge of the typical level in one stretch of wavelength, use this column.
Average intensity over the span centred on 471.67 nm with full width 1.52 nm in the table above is 19.4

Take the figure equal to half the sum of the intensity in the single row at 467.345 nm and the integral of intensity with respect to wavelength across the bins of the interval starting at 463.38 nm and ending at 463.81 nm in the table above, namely 14.0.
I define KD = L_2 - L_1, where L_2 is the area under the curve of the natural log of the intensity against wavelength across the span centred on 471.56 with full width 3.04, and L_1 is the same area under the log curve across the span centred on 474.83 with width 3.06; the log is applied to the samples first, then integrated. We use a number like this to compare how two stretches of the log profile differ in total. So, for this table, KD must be -0.13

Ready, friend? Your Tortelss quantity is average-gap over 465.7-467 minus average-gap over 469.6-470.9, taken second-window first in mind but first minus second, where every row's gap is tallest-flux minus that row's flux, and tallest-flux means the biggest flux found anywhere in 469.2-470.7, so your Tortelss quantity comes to 0.6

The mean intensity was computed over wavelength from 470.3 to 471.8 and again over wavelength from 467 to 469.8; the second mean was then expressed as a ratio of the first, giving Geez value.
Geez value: 1.02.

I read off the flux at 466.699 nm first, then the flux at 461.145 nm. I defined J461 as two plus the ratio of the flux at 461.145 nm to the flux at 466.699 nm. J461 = 3.24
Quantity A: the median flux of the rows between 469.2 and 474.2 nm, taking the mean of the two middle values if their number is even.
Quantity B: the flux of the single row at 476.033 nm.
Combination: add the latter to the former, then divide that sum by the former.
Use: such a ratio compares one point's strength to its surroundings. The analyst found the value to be 2.00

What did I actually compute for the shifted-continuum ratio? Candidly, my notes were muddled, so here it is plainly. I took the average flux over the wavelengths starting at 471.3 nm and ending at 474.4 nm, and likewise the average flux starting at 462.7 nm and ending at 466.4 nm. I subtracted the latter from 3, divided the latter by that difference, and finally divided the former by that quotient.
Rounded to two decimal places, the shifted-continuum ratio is -16.44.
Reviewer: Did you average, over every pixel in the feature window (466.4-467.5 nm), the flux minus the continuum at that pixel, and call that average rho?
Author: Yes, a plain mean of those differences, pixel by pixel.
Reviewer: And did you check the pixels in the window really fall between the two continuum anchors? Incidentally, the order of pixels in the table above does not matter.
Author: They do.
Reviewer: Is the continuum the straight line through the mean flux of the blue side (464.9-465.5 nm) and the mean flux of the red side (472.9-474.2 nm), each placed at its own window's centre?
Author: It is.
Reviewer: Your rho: -0.9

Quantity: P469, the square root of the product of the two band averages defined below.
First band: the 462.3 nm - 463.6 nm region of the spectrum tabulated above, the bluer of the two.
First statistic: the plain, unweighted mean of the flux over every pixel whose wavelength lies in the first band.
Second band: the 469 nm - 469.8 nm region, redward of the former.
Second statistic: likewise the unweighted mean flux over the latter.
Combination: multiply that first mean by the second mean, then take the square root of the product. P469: 19.43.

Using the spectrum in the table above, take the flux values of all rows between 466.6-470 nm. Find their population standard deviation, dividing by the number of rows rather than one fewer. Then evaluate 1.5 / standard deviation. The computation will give 1.7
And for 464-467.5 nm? 1.5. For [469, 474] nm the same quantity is 3.0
